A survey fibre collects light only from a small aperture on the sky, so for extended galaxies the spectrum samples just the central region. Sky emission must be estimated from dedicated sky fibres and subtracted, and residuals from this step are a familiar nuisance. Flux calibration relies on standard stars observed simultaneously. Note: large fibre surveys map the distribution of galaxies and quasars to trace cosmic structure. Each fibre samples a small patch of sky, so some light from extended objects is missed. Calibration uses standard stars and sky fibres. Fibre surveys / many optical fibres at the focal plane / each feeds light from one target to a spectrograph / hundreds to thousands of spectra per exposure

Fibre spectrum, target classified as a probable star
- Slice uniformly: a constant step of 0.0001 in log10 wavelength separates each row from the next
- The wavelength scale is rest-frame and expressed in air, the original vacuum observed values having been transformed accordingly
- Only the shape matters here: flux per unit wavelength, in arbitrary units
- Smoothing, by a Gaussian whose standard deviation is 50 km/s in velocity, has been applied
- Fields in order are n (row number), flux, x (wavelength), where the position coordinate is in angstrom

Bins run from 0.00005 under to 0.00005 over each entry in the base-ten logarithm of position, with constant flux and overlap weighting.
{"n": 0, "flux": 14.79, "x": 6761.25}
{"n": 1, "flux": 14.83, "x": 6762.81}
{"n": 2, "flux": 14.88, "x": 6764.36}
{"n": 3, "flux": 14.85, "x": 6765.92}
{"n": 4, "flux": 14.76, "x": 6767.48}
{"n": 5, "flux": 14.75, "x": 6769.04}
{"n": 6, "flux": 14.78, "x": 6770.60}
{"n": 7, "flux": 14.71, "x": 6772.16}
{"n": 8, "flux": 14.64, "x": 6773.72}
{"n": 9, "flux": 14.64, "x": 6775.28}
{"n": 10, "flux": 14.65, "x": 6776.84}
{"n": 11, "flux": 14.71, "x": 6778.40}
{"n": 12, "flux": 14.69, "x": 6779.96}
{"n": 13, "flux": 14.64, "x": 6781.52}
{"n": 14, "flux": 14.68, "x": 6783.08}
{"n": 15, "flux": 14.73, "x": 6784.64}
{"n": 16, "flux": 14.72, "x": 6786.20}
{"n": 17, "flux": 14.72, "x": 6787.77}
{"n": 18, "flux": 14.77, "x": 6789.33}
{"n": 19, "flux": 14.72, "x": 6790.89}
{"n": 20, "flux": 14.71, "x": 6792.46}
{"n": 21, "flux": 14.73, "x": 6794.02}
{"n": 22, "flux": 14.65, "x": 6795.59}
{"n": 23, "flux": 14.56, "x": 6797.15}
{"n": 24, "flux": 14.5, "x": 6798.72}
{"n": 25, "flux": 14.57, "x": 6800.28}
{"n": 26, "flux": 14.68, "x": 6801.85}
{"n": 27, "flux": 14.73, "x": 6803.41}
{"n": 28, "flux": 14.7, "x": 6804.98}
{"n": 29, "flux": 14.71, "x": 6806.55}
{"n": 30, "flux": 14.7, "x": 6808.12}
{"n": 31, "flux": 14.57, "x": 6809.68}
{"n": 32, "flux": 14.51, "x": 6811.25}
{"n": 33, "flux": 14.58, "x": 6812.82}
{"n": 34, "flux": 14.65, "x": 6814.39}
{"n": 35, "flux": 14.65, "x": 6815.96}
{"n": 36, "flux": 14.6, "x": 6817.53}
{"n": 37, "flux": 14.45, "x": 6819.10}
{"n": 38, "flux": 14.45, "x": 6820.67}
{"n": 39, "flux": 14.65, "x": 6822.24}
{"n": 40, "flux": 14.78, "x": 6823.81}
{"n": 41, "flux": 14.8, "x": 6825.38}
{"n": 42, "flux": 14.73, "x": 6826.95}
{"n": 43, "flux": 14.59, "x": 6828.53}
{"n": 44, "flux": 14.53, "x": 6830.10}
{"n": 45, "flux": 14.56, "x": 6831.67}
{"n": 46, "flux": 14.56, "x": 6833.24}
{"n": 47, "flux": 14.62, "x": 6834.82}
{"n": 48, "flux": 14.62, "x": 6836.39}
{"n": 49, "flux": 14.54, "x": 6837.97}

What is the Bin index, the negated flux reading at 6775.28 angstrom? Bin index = -14.6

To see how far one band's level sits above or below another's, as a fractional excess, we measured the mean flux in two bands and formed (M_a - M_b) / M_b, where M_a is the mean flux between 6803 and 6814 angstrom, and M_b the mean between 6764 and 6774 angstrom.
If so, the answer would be -0.008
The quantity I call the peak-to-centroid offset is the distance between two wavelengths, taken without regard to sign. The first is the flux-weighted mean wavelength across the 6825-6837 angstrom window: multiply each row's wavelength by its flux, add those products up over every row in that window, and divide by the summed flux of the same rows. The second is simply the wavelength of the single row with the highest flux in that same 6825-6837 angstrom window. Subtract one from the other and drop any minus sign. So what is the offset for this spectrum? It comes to 5.5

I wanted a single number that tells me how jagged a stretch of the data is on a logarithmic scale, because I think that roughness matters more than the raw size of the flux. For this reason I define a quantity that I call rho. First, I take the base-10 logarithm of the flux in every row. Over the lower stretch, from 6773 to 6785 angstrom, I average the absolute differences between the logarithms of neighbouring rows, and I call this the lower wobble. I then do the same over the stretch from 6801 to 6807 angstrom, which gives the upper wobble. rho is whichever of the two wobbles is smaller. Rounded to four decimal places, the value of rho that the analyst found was 0.0009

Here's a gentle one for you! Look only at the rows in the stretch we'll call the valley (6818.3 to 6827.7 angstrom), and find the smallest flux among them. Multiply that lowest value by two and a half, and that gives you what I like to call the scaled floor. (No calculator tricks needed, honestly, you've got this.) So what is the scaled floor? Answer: 36.1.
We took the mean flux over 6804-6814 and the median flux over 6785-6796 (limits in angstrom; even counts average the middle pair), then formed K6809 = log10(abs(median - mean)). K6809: -1.0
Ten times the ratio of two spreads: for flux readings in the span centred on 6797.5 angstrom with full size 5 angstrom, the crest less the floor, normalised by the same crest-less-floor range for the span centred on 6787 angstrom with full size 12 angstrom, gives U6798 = 12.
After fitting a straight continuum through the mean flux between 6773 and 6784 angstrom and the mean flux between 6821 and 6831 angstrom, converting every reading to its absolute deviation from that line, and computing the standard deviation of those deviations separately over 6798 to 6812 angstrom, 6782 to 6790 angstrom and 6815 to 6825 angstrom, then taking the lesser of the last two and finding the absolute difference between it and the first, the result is 0.029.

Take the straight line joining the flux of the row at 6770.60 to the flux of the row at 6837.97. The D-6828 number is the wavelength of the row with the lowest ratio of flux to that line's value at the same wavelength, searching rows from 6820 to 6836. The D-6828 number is 6820.67 angstrom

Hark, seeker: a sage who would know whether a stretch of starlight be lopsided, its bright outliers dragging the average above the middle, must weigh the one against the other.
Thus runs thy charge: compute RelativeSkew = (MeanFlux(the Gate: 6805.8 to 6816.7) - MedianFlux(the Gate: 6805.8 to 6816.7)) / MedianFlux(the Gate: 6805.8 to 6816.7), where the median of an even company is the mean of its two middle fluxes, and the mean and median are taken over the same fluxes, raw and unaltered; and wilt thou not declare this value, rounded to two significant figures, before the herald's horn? -0.0018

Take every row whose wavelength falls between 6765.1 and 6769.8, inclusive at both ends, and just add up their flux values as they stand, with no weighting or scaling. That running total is 44.4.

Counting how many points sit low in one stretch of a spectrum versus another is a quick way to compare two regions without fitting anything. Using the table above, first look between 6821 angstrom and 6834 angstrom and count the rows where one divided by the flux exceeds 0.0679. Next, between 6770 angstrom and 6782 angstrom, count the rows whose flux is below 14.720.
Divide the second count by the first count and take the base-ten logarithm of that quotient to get 0.15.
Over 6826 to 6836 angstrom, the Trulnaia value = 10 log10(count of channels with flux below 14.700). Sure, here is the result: 7.0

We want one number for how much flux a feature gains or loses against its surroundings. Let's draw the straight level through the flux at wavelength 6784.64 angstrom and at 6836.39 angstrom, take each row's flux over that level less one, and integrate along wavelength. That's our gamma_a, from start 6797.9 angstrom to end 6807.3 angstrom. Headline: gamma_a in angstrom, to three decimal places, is -0.028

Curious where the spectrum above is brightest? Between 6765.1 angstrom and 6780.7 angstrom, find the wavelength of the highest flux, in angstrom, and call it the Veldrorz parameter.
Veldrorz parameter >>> 6765.92 angstrom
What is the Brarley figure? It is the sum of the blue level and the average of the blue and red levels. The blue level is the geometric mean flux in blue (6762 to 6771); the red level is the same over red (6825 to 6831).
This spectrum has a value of 29.5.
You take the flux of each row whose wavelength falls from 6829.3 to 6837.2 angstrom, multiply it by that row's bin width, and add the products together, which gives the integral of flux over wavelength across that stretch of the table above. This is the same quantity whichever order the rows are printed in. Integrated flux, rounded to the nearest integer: 115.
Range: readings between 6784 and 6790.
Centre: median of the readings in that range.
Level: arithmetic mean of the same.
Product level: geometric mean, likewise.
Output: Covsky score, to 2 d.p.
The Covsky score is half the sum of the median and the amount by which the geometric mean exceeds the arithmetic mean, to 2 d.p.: 7.36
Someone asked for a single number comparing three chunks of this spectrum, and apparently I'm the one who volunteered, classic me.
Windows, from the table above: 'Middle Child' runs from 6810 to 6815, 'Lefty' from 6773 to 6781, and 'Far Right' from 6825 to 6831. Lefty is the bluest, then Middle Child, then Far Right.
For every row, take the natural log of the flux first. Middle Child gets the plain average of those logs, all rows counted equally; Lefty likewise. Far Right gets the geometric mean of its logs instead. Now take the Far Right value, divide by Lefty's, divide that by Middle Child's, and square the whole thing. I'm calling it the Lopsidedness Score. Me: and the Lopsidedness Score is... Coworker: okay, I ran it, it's 0.139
